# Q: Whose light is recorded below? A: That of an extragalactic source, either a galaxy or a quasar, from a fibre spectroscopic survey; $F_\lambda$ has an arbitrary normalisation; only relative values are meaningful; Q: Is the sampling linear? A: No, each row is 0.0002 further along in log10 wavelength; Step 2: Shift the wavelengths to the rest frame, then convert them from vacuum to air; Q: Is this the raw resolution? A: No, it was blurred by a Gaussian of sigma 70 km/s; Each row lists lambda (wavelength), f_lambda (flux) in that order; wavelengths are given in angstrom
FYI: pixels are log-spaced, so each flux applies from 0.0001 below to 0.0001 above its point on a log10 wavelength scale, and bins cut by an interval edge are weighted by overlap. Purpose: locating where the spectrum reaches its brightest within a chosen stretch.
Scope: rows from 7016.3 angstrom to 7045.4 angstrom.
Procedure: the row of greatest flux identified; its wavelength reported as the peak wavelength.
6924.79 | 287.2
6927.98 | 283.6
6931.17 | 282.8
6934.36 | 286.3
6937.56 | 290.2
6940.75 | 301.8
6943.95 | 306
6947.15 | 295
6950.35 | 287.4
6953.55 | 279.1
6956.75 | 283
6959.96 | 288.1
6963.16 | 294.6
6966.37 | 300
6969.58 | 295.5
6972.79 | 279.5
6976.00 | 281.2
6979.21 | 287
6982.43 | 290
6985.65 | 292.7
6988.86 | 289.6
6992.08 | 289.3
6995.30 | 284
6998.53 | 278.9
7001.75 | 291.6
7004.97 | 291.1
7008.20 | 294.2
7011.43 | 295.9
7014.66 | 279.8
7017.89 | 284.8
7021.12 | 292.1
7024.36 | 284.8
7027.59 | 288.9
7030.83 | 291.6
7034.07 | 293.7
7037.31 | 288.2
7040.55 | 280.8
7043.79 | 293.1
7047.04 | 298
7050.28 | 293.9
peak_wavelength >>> 7034.07 angstrom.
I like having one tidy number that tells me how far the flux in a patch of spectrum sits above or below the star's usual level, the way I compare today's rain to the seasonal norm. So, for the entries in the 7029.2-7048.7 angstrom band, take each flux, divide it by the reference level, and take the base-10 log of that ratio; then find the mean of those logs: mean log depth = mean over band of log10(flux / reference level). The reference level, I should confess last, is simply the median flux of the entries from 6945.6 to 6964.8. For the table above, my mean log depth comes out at 0.0047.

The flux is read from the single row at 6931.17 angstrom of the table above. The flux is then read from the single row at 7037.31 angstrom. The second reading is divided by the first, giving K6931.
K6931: 1.02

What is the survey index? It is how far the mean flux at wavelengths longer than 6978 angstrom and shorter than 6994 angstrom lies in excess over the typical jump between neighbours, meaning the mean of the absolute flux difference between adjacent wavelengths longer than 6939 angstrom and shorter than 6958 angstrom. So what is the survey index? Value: 283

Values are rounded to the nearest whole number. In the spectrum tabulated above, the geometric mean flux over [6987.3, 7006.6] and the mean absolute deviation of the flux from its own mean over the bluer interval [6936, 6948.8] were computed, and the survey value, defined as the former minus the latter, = 282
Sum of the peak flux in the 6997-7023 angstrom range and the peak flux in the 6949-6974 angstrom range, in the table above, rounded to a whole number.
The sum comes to 596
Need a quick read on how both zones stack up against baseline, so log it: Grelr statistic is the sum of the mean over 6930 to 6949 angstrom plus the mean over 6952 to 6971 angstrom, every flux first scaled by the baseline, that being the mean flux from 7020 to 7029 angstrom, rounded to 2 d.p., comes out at 2.02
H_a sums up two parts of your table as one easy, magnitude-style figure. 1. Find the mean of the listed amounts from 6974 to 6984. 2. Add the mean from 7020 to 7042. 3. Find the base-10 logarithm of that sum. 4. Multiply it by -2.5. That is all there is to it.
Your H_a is -6.90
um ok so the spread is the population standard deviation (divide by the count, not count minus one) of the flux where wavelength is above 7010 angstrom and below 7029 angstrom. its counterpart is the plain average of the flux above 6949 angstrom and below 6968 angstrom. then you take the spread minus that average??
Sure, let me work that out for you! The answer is -283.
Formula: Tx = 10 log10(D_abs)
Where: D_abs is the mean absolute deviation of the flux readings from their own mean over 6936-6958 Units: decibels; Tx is 8.9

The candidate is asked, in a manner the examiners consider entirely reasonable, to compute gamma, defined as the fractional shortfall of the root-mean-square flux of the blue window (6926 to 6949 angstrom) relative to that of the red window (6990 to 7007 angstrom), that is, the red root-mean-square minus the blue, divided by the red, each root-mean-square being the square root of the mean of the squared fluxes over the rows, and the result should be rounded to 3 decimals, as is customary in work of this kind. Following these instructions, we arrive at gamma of -0.019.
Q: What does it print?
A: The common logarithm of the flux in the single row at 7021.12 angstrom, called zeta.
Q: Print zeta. 2.47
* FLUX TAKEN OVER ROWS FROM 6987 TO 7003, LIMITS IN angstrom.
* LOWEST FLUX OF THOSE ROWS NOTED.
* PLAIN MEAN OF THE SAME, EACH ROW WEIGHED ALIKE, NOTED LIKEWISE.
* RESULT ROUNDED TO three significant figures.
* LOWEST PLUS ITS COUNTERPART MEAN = 566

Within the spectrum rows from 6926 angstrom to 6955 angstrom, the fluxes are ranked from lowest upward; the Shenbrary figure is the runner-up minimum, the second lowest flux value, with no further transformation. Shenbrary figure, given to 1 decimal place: 282.8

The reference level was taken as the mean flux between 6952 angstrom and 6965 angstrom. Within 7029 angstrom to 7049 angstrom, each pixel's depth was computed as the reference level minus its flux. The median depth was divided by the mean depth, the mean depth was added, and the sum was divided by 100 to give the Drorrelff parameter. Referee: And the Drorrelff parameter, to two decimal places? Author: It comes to -0.03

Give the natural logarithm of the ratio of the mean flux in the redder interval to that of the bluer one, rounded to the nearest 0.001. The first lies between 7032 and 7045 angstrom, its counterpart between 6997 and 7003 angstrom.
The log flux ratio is 0.013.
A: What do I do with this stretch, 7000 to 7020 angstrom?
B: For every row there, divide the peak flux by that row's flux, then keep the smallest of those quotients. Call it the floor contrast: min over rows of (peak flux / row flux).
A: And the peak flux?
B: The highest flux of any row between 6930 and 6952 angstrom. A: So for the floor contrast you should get 1.03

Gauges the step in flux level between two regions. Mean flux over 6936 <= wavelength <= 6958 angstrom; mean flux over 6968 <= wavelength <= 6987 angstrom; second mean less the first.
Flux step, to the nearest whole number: -4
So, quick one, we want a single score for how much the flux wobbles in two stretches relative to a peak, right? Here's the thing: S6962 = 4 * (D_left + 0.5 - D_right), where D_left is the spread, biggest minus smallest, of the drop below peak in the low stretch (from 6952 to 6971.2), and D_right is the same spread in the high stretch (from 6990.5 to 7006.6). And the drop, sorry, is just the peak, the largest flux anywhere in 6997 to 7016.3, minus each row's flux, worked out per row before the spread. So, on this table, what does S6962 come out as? 35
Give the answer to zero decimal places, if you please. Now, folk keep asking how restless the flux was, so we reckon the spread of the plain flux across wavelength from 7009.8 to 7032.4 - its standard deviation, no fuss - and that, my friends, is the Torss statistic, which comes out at 5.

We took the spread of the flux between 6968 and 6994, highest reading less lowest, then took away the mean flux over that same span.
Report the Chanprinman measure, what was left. -272.1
